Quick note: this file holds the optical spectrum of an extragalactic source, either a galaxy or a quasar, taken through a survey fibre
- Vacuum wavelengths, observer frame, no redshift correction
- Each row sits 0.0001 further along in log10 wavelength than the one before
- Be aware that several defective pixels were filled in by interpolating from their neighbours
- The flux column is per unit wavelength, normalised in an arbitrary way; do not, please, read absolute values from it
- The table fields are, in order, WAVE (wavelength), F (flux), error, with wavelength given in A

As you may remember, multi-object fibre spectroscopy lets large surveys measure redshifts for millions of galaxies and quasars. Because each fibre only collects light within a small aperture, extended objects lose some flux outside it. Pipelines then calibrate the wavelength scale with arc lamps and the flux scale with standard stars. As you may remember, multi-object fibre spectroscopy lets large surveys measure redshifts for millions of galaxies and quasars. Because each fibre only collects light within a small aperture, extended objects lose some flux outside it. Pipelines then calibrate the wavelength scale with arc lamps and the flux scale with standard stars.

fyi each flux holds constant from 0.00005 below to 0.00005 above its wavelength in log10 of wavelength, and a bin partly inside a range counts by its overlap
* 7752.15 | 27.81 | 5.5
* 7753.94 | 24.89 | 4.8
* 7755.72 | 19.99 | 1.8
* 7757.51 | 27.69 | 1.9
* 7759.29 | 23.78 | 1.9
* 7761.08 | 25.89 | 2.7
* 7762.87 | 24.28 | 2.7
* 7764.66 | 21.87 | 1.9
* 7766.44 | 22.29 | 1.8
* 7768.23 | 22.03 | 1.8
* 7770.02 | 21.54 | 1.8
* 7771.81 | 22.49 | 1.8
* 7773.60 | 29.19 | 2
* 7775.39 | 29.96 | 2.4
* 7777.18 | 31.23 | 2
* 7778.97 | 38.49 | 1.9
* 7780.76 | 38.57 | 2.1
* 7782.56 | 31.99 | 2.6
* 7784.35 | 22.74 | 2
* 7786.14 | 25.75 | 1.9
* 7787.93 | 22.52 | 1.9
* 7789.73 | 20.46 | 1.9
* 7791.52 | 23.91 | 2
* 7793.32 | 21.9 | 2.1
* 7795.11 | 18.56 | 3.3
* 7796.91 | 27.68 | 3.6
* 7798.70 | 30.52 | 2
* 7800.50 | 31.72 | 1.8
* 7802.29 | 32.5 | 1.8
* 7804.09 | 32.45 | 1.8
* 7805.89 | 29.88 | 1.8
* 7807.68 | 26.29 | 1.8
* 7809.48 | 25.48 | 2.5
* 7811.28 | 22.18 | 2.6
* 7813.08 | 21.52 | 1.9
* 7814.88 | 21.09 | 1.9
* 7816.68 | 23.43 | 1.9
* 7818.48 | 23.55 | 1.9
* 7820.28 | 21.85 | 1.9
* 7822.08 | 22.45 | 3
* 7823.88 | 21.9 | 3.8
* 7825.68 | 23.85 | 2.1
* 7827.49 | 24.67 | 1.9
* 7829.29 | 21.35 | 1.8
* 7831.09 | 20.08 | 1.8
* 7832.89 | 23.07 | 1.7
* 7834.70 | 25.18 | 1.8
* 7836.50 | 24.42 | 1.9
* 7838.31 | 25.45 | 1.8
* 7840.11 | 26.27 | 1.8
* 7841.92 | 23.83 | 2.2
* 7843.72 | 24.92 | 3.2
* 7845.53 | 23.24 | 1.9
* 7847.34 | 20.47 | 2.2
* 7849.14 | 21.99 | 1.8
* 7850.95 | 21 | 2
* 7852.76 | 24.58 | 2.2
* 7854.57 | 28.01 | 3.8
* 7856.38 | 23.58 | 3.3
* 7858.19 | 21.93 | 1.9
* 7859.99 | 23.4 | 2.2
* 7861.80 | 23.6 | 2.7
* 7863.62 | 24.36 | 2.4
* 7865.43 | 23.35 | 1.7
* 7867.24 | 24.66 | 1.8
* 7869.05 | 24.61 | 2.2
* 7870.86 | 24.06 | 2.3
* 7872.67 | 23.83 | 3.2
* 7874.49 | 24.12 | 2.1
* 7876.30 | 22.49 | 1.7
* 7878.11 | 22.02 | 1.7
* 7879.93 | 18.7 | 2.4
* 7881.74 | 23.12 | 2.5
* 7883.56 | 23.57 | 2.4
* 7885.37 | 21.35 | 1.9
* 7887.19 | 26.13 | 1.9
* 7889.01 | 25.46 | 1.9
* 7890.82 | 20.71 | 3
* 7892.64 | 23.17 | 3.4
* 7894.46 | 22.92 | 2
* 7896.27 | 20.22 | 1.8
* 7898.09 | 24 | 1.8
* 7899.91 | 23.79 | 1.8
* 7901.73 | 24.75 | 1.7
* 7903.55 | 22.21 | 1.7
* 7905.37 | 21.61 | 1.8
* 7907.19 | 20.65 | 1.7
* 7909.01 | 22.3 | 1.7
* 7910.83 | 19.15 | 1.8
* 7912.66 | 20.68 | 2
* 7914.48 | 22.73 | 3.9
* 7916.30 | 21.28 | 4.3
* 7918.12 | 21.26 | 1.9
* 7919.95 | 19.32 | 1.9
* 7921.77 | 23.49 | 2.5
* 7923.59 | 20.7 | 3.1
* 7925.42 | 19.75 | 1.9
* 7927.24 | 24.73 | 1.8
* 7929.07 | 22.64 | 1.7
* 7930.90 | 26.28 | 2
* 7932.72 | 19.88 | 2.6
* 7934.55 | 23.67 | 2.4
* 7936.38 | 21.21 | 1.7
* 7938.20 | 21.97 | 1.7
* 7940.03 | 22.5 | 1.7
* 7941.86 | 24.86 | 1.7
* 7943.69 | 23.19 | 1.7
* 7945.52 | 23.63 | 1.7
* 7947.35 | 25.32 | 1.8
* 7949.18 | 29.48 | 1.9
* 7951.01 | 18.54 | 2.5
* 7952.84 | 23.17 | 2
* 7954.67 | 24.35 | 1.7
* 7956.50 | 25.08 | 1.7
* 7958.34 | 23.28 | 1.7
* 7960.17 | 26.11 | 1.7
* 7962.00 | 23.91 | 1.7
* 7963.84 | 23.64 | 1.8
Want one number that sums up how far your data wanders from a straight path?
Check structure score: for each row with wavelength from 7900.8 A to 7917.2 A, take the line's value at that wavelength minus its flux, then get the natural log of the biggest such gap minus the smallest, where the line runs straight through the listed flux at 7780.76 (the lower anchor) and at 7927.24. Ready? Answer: 1.6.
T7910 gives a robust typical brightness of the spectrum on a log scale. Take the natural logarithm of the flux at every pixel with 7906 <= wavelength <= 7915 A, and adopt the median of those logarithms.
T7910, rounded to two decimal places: 3.03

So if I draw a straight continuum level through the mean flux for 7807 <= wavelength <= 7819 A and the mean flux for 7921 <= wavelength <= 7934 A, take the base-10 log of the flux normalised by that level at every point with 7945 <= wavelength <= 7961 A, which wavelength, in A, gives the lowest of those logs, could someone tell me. 7951.01 A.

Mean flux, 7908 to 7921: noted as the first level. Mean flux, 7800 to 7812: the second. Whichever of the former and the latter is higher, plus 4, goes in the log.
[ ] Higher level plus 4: 32.6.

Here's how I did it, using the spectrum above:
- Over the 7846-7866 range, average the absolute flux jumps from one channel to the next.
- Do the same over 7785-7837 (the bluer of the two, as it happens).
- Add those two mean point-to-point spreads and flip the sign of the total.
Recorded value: -4.0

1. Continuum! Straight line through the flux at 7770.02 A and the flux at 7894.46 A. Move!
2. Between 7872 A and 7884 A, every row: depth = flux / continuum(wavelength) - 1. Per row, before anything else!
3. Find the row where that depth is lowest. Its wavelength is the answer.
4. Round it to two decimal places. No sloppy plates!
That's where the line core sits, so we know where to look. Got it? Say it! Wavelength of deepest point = 7879.93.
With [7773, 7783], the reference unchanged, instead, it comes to 7773.60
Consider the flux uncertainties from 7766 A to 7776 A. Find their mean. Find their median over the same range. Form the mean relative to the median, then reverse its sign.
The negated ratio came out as -1.07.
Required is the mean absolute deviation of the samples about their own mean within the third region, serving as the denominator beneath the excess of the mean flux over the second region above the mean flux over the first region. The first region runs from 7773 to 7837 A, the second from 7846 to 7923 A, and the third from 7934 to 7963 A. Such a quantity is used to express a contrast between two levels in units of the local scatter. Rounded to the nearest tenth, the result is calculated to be -2.0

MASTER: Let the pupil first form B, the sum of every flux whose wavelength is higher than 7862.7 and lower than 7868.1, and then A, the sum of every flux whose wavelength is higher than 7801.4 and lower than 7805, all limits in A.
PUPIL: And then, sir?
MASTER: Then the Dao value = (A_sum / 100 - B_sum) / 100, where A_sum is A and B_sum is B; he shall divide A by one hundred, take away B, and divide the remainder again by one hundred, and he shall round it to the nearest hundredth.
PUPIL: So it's -0.72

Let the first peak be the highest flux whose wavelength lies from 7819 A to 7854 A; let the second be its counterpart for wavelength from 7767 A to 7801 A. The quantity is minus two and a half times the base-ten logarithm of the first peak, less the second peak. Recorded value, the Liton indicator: -42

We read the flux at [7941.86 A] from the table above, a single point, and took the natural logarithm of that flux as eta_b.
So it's 3.21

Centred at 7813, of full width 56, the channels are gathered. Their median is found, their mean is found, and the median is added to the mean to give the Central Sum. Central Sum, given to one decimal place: 48.4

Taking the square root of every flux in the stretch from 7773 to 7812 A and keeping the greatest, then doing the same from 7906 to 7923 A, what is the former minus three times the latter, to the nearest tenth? -8.3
